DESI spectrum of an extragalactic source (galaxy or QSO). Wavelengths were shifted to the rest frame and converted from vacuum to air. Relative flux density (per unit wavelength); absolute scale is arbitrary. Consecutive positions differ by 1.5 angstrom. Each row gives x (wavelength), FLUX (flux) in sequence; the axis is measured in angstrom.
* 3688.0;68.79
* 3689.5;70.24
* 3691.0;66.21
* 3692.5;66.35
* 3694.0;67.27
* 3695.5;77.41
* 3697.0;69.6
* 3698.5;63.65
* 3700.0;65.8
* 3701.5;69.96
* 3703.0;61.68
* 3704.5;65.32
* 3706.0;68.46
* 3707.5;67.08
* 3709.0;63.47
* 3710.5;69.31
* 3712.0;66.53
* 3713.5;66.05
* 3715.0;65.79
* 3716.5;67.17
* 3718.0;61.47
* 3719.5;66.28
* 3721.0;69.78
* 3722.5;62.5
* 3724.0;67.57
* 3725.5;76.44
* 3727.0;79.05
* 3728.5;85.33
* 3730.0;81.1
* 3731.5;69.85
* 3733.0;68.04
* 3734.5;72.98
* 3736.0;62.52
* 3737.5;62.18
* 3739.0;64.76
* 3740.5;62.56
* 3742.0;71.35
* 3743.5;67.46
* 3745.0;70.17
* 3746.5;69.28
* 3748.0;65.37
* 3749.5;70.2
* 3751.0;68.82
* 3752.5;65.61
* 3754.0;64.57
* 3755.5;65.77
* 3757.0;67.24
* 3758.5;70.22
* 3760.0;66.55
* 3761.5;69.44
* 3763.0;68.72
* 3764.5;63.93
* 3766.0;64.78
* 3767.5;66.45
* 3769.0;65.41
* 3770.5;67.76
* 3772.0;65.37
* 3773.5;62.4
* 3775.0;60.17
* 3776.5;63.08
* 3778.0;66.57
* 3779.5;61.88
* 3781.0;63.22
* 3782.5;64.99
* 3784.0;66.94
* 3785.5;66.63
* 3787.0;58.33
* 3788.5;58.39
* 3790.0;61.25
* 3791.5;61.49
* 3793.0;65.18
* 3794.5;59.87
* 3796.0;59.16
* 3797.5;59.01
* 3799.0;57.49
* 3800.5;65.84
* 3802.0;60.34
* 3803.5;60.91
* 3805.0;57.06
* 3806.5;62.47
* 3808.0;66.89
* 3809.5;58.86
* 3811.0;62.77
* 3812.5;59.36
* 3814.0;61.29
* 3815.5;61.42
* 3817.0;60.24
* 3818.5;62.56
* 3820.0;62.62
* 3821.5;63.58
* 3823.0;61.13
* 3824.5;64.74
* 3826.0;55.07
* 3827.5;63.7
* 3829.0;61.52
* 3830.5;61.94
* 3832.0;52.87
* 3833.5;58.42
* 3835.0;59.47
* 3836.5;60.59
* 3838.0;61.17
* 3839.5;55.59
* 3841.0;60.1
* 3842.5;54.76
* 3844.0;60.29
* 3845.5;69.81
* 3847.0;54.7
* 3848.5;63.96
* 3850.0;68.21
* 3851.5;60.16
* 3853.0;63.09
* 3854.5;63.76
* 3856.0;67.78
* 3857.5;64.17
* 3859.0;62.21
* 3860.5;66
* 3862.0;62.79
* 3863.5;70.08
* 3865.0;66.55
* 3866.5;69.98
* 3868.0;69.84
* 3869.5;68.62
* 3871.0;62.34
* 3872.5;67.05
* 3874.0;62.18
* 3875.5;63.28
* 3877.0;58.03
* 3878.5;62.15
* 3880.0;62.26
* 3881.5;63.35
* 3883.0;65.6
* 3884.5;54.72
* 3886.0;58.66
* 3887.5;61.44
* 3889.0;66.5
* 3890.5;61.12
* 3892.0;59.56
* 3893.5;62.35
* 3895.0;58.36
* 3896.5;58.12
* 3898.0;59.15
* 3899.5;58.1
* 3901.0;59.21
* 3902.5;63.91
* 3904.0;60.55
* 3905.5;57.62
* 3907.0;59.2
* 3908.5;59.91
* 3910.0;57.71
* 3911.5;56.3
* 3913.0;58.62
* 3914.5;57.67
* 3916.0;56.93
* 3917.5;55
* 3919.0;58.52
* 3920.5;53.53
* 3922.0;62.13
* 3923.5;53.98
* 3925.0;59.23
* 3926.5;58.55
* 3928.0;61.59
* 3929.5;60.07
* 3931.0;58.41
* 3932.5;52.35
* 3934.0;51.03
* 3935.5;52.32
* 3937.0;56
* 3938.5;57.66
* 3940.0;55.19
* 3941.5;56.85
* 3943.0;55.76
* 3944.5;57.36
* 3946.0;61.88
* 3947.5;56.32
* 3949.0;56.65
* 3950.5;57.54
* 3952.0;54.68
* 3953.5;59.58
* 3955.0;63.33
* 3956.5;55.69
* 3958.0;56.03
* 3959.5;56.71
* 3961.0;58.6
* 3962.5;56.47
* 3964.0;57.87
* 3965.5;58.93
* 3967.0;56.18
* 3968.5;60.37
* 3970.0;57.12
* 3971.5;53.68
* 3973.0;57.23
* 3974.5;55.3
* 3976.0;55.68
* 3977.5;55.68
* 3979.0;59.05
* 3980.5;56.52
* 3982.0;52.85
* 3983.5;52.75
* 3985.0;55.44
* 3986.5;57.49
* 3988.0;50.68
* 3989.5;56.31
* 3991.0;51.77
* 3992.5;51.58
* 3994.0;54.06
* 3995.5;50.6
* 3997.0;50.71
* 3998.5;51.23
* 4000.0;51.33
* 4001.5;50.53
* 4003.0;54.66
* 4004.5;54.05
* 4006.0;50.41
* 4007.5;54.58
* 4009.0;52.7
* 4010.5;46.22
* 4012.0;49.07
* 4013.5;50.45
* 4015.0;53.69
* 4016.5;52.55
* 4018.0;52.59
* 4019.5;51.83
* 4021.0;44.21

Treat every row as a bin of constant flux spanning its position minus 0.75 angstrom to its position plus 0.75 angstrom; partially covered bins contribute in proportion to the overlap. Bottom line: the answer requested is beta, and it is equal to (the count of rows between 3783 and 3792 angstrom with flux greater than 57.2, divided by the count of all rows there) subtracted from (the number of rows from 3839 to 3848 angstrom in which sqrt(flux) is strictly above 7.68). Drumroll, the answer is 2.0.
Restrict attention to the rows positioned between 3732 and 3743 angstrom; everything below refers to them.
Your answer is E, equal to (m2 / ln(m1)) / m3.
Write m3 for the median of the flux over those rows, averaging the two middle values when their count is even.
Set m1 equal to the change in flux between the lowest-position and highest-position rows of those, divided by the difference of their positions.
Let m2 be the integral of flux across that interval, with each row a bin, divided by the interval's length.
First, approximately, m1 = 0.37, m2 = 66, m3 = 65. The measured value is -1.0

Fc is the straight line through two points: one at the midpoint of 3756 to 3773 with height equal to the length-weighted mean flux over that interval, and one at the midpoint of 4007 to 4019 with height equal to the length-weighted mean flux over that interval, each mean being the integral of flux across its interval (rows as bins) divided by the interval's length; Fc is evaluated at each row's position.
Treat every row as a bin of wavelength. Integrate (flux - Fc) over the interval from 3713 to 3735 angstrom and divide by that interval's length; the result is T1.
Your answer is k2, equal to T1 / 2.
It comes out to 0.7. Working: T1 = 1.3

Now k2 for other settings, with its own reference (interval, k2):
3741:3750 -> 0.4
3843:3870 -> 1.9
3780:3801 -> -1.6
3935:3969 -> 1.1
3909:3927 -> 0.0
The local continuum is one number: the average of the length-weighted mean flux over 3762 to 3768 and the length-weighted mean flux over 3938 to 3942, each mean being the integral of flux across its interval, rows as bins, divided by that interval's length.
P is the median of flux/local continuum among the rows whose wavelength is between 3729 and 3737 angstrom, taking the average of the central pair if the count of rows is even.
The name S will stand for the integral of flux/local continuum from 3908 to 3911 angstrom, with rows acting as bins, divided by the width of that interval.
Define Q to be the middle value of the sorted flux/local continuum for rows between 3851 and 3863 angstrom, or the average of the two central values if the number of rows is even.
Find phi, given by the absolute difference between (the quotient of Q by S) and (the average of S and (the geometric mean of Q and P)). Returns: 0.064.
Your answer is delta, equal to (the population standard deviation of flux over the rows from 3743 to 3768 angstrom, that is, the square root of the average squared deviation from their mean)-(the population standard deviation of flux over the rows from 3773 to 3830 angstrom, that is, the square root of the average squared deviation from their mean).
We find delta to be -0.8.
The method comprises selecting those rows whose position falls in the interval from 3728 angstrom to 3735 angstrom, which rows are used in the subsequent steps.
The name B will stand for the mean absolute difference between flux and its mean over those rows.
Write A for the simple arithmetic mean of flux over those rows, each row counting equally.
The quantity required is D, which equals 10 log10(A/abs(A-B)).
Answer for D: 0.37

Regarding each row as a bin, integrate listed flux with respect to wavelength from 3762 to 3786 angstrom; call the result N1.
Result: 1558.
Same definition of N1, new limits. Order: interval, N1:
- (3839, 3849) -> 599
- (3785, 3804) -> 1159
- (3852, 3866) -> 912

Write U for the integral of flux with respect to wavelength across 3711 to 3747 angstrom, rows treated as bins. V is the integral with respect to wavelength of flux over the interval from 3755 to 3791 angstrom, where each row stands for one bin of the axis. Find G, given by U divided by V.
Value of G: 1.07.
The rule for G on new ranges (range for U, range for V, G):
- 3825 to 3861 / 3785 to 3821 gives 1.00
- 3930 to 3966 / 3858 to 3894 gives 0.89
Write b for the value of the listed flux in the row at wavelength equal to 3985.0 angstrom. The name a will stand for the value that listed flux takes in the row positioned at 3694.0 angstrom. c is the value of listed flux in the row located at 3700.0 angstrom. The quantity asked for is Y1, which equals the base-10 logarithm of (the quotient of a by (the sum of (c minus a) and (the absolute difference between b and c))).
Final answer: 0.88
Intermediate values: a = 67.27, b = 55.44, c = 65.8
